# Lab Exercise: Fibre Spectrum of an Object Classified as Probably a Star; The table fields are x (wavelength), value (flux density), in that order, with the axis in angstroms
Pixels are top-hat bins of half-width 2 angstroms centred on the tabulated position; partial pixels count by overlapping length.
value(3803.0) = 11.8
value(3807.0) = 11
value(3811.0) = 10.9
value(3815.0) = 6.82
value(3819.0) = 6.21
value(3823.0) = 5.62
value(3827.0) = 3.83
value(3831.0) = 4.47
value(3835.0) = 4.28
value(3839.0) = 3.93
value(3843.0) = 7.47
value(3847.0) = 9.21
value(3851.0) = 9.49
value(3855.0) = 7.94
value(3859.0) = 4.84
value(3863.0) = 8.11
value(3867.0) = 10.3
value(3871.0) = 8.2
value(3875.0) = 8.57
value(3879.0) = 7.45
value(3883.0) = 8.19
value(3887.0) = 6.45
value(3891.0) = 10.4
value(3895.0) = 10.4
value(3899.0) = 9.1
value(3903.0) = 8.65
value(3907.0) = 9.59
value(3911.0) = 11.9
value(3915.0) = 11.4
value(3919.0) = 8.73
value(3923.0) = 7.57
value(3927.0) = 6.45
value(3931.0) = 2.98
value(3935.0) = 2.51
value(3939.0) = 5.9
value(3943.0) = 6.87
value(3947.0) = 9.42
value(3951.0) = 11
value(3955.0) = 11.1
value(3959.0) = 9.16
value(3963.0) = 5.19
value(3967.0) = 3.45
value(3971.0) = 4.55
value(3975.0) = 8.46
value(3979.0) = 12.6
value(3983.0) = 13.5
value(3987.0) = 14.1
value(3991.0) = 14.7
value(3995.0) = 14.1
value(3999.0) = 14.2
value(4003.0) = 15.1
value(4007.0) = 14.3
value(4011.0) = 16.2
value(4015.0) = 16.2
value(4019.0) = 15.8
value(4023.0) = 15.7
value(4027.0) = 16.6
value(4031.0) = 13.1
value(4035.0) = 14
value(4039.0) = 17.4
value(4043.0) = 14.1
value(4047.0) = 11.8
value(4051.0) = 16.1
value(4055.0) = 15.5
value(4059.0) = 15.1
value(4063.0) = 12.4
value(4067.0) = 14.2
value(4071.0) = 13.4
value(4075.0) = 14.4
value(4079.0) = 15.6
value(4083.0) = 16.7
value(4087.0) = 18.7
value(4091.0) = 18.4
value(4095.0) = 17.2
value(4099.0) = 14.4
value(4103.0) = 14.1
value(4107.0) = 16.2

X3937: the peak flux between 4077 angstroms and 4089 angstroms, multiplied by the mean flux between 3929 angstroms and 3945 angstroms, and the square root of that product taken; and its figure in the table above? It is 9.2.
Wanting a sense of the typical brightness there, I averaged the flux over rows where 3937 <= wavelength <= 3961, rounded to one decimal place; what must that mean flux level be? 8.9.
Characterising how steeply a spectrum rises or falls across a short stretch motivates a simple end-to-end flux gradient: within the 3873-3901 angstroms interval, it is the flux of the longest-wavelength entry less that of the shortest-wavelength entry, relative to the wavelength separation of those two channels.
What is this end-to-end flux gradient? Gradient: 0.022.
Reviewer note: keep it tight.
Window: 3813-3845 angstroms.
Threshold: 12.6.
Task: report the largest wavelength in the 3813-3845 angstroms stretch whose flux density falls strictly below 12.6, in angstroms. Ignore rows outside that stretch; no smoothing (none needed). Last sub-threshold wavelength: 3843.0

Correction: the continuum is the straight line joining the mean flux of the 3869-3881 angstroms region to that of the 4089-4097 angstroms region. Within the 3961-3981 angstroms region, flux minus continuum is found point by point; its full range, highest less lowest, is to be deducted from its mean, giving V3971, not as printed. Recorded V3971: -14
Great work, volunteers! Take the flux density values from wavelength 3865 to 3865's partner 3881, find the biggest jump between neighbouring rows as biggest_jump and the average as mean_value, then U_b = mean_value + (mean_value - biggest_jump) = 15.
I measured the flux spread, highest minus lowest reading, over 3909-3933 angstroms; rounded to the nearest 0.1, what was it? 8.9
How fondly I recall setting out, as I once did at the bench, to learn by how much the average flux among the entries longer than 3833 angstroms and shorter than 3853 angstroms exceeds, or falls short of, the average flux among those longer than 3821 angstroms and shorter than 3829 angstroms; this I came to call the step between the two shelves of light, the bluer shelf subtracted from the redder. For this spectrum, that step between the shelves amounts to 2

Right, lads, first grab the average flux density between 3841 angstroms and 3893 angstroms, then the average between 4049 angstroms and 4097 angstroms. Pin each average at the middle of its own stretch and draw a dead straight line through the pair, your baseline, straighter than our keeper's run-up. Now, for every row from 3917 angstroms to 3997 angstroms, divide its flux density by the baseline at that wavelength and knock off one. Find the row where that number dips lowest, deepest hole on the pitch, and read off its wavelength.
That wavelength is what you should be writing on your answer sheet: 3935.0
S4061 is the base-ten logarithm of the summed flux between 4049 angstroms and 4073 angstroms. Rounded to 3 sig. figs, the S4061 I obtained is 1.94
